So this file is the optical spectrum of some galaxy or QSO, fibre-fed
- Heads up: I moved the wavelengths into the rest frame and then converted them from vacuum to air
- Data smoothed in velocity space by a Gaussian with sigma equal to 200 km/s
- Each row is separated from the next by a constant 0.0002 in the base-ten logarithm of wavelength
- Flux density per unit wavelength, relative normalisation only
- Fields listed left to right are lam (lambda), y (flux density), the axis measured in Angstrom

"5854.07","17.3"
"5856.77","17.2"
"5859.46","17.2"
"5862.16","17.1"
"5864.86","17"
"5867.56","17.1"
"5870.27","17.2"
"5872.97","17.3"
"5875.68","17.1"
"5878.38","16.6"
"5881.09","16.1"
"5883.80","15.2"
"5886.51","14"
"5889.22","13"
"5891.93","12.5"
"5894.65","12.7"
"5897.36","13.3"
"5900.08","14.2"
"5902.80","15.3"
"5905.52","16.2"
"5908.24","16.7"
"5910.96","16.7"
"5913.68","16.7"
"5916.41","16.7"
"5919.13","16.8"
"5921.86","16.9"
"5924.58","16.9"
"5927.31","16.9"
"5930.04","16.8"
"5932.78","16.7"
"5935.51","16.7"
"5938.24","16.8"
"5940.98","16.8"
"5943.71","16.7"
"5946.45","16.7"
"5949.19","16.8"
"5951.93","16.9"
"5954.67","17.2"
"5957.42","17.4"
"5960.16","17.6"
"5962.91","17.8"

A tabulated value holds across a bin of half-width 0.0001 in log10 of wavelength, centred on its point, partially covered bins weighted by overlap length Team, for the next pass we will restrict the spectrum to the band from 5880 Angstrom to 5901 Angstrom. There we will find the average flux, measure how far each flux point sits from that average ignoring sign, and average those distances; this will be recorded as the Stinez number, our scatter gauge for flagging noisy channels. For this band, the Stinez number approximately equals 1.0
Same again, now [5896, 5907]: 1.0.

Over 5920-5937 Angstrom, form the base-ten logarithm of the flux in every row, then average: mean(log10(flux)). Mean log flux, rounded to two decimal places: 1.23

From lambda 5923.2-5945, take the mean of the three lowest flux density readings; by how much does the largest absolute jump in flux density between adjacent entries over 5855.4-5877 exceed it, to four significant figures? -16.50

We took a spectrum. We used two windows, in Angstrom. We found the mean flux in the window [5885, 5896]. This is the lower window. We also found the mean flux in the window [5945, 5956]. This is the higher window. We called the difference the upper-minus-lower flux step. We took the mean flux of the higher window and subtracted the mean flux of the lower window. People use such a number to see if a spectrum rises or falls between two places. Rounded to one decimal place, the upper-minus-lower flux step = 3.8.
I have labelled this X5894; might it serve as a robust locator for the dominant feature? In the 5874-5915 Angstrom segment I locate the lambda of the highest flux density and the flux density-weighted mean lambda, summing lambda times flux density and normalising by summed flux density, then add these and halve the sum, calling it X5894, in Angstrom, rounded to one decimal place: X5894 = 5885.2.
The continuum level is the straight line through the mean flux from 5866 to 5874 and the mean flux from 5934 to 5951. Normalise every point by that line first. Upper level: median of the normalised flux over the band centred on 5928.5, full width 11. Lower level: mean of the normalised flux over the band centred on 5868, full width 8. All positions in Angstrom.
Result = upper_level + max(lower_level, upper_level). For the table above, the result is 2.00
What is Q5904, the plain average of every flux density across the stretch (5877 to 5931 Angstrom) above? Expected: 15.5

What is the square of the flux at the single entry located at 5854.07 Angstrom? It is 299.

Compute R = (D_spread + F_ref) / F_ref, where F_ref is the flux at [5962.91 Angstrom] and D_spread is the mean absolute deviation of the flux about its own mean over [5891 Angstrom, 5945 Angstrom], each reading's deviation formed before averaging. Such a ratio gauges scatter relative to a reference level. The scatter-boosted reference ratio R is 1.066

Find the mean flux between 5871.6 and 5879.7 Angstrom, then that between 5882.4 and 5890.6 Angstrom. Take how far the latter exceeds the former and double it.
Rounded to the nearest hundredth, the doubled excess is -5.87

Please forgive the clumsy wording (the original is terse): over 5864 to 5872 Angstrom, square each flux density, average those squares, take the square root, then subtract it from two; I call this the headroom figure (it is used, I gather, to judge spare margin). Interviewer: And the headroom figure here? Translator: -15.1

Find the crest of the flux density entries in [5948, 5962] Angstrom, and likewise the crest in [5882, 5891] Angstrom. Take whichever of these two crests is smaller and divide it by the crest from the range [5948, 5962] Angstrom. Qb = 0.86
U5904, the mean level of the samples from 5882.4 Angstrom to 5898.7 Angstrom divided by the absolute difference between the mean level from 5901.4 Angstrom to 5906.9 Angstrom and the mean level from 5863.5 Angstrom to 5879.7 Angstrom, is 10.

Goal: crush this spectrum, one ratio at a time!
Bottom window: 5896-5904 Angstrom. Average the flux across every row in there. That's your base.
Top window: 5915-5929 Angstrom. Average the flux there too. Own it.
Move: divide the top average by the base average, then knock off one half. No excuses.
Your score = 0.68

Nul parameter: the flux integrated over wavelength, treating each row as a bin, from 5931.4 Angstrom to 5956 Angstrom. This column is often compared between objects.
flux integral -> 414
